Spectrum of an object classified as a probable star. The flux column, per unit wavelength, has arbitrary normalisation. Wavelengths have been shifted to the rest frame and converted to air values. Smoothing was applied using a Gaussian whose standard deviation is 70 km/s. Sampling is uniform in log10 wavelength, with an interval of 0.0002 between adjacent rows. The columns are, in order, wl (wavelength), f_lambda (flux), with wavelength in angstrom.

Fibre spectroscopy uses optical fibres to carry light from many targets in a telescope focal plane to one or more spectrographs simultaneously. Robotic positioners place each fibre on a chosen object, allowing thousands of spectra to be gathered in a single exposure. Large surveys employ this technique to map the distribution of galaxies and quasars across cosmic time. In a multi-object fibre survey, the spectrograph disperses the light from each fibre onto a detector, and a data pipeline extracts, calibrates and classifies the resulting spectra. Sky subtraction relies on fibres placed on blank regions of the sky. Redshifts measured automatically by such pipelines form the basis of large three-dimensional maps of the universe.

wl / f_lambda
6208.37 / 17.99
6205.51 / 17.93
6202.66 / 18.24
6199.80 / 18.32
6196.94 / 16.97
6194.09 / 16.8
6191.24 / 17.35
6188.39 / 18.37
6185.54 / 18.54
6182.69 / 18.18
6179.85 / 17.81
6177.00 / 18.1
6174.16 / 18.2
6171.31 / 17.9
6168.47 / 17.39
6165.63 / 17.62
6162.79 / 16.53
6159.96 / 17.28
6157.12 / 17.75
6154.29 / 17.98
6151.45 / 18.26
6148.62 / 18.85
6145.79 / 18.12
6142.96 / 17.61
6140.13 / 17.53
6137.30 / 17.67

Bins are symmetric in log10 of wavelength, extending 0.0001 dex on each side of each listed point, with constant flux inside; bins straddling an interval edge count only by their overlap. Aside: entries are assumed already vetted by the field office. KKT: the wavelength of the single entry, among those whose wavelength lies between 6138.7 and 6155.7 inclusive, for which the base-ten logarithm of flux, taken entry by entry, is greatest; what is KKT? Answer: 6148.62 angstrom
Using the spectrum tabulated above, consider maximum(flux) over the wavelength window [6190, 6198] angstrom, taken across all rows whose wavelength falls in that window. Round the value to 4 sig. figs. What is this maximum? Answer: 17.35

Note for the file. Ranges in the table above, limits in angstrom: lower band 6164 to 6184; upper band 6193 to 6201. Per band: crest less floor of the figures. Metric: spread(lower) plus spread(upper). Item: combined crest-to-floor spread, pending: 2.33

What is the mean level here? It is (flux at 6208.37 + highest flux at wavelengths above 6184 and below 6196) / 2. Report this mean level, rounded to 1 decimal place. 18.3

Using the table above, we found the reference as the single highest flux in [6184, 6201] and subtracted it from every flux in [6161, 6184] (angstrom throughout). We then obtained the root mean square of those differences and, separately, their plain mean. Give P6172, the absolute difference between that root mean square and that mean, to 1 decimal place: 1.8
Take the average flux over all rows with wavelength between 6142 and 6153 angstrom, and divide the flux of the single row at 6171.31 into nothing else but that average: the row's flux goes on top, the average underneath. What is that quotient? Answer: 0.98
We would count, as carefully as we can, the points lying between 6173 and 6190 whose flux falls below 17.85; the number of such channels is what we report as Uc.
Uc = 1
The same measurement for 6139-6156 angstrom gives 2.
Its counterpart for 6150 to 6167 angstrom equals 4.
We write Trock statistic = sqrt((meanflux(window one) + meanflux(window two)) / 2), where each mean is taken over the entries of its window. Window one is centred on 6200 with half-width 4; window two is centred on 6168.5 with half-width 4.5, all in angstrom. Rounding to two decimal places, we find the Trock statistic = 4.21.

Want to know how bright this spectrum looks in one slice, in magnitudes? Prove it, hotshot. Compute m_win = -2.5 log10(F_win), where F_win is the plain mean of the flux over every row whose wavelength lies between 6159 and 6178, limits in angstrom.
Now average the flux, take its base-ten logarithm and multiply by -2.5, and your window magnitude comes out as -3.11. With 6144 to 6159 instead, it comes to -3.15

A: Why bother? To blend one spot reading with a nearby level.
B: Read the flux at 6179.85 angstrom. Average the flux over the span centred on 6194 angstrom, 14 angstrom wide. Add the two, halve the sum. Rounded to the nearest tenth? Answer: 17.7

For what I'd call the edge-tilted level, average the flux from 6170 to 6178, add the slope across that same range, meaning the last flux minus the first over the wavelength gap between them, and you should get 18.1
